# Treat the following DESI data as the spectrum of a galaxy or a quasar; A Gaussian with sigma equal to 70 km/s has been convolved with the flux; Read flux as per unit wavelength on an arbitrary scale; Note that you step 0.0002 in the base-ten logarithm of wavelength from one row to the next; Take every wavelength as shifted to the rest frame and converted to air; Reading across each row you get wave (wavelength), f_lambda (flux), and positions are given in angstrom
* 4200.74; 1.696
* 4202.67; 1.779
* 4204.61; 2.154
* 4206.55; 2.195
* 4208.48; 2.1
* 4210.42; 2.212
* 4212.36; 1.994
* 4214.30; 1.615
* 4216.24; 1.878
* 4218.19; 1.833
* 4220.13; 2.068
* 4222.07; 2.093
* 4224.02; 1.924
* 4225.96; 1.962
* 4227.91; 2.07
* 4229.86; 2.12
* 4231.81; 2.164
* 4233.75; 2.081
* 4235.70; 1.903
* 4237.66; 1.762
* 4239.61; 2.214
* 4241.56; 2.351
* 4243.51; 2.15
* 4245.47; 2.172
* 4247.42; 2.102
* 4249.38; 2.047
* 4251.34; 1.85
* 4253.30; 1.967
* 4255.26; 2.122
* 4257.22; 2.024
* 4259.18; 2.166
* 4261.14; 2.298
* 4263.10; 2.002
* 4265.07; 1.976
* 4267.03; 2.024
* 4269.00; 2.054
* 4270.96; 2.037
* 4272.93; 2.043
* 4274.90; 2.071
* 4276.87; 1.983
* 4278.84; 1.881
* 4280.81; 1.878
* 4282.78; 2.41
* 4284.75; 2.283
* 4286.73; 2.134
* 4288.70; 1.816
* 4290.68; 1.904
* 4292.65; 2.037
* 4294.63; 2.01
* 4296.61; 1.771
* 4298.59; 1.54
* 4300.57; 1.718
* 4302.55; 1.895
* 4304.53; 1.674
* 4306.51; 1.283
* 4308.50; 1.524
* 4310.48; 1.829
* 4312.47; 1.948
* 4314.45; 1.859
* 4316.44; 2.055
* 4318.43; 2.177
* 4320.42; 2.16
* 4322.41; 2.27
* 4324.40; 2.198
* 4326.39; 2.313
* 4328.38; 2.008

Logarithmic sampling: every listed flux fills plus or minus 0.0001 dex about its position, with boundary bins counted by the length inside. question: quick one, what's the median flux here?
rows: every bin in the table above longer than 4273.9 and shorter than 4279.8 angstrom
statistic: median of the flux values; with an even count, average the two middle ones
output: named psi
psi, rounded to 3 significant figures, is 1.98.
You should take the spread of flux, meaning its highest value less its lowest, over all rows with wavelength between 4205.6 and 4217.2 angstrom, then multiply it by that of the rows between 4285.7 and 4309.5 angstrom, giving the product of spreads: 0.51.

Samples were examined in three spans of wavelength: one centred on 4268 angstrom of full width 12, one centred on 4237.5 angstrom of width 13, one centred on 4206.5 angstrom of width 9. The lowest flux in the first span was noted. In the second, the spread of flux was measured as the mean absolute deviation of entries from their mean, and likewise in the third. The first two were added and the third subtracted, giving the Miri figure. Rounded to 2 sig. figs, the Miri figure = 2.0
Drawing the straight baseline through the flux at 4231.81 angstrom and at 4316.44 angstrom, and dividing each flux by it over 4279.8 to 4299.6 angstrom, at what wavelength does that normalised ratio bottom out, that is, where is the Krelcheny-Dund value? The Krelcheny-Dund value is 4298.59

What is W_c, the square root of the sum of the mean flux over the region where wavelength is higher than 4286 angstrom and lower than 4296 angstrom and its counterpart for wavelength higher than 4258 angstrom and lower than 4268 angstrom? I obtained 2.02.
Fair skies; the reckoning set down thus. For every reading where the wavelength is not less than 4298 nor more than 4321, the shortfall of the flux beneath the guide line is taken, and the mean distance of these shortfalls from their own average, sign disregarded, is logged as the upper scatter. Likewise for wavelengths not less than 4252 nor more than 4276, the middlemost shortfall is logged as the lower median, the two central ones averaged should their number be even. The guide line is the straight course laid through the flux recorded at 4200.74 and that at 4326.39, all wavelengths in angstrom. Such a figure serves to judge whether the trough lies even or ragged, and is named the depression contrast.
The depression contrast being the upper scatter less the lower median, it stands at 0.20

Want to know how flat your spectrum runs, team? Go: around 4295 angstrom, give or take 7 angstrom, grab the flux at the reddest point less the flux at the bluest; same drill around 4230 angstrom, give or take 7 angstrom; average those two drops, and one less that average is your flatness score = 1.06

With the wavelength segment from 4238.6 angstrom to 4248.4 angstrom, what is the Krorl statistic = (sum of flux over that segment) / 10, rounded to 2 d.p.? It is 1.10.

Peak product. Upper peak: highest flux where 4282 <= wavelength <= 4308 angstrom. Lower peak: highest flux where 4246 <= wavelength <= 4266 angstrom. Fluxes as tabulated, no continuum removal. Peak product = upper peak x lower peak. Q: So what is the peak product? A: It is 5.5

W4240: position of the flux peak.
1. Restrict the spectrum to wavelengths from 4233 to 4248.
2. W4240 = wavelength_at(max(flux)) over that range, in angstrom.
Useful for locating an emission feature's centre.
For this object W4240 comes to 4241.56 angstrom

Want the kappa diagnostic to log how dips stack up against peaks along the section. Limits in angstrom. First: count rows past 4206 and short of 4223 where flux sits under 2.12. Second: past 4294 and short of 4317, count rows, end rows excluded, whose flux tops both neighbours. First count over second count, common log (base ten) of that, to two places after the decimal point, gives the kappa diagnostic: 0.54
